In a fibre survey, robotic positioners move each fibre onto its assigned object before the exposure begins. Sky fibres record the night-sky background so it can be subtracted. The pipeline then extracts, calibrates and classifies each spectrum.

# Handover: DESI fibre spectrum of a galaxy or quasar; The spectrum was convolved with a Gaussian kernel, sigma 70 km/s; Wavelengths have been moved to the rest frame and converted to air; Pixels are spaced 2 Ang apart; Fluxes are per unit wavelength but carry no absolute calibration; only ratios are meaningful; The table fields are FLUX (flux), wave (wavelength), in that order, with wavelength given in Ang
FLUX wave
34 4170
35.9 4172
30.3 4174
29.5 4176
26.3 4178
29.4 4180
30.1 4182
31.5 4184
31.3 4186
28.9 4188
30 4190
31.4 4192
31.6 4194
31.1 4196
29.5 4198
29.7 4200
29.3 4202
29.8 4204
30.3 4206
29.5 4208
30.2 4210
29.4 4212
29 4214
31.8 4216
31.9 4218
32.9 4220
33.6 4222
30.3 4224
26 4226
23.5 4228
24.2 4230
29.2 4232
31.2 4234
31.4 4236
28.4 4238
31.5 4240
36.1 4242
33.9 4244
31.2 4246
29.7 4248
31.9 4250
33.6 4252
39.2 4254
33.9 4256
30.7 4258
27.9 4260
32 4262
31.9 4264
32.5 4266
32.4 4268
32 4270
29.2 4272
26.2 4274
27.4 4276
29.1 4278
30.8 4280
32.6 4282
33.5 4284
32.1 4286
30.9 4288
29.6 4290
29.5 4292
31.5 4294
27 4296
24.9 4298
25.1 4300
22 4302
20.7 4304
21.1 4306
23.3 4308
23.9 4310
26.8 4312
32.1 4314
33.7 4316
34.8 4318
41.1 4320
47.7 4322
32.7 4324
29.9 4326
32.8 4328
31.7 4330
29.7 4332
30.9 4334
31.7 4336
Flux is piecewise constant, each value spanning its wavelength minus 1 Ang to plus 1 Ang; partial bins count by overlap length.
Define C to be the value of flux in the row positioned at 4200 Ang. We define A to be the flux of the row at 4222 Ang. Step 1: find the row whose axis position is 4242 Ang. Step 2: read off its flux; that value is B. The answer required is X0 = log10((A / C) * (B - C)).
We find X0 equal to 0.9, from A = 33.6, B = 36.1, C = 29.7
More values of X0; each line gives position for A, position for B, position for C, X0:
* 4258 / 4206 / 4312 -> 0.6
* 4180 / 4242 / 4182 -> 0.8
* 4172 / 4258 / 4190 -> -0.1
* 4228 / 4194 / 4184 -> -1.1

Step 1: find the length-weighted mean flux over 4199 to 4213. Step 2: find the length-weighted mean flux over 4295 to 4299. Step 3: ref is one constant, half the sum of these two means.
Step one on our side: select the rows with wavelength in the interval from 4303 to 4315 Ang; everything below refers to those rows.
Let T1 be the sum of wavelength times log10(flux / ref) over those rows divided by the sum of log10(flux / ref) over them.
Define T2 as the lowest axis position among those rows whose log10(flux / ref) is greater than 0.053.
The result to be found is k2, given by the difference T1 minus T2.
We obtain -8.7 Ang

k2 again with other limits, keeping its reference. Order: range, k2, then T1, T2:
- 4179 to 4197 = 4.8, 4188.8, 4184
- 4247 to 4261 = 3.5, 4253.5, 4250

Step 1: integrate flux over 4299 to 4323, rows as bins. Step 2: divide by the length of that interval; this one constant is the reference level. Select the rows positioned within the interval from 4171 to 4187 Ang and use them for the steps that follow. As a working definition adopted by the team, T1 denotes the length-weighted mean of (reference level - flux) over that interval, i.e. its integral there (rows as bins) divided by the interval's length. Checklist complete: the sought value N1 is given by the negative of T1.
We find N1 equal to 1.2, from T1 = -1.2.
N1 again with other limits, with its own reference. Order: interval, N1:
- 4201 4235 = 0.2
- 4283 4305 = -1.5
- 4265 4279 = 0.5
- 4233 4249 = 2.3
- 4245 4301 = 1.3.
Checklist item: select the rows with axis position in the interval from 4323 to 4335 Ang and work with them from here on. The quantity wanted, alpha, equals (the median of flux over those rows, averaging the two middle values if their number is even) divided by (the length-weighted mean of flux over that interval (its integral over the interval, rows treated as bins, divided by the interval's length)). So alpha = 1.00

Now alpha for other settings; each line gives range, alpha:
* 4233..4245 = 0.98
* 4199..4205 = 1.00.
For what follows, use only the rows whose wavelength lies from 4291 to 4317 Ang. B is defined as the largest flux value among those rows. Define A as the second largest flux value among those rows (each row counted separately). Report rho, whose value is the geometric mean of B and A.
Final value 32.9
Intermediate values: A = 32.1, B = 33.7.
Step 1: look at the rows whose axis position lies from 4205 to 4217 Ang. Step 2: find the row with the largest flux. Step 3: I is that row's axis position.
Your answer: 4216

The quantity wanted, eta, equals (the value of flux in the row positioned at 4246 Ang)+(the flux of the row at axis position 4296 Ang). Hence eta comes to 58.2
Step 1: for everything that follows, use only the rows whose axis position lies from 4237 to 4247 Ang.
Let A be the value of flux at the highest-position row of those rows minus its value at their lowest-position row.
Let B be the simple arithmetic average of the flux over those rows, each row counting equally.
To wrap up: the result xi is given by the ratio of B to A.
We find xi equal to 12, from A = 3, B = 32.2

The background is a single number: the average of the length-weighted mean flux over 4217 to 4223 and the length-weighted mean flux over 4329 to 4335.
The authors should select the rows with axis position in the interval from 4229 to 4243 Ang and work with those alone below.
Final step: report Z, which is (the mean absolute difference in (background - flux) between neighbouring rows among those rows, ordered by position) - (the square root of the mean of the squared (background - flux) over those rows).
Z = -0.7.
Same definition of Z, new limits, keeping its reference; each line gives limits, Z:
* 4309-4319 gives -1.7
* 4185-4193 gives -0.1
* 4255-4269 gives 0.1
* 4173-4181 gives -0.9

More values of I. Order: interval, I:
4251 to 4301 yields 4254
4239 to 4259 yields 4254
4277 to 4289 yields 4284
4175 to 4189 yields 4184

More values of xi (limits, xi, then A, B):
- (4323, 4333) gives -10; -3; 31.4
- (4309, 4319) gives 3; 11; 30.3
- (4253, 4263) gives -5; -7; 32.7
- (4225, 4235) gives 5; 5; 26.8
